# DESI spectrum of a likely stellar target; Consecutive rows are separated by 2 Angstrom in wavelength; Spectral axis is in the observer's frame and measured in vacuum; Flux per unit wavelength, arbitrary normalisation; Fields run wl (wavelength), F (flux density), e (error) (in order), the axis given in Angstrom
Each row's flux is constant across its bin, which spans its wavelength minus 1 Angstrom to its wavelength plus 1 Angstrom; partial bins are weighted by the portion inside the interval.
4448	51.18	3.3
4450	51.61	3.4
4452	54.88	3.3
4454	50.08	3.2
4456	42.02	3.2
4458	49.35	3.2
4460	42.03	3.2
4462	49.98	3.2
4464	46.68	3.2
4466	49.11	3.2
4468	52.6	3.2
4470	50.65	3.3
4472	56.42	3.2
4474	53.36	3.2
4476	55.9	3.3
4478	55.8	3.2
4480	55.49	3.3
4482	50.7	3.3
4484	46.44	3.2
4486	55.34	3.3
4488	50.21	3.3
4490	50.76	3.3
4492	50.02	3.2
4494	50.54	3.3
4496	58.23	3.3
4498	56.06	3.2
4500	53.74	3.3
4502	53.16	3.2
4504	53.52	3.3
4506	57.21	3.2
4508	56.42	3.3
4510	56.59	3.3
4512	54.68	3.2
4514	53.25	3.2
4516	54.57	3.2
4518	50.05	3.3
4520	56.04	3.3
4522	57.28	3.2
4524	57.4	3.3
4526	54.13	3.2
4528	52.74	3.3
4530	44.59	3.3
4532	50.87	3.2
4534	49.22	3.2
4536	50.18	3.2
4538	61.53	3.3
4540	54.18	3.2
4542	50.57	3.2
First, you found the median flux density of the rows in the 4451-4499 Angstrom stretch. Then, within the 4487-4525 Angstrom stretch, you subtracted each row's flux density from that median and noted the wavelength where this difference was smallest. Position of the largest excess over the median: 4496 Angstrom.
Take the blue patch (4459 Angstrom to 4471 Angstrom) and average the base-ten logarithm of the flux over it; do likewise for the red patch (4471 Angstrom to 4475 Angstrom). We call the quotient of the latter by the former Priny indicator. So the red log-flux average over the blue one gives 1.03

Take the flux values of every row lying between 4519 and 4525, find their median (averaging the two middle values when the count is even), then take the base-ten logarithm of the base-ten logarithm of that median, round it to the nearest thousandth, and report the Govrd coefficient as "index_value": 0.245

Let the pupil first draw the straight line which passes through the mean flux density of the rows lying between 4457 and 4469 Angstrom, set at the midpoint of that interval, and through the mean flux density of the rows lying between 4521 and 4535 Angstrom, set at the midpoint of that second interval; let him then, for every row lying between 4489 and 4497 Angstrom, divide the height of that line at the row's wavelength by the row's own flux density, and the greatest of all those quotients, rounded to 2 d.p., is 1.00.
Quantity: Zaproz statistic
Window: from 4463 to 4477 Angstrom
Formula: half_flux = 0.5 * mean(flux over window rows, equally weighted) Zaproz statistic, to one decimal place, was 26.1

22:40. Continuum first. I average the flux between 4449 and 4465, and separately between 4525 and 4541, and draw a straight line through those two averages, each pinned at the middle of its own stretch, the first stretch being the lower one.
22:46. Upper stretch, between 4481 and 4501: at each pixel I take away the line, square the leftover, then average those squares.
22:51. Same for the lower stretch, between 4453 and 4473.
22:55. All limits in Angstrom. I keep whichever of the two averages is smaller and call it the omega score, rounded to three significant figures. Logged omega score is 14.9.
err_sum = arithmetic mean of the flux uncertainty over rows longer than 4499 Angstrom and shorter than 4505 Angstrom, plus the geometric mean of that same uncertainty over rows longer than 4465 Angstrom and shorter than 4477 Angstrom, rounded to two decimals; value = 6.50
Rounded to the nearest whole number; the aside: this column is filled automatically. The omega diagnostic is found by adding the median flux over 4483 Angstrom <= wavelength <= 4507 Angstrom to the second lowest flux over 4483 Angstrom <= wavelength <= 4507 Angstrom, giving 103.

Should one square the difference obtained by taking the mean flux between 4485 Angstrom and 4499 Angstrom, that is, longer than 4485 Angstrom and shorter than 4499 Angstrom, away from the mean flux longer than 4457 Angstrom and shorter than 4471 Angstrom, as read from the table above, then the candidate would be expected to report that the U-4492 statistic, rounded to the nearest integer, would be 19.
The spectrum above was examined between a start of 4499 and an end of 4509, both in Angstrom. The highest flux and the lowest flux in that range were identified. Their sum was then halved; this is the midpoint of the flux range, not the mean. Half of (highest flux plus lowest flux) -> 55.2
